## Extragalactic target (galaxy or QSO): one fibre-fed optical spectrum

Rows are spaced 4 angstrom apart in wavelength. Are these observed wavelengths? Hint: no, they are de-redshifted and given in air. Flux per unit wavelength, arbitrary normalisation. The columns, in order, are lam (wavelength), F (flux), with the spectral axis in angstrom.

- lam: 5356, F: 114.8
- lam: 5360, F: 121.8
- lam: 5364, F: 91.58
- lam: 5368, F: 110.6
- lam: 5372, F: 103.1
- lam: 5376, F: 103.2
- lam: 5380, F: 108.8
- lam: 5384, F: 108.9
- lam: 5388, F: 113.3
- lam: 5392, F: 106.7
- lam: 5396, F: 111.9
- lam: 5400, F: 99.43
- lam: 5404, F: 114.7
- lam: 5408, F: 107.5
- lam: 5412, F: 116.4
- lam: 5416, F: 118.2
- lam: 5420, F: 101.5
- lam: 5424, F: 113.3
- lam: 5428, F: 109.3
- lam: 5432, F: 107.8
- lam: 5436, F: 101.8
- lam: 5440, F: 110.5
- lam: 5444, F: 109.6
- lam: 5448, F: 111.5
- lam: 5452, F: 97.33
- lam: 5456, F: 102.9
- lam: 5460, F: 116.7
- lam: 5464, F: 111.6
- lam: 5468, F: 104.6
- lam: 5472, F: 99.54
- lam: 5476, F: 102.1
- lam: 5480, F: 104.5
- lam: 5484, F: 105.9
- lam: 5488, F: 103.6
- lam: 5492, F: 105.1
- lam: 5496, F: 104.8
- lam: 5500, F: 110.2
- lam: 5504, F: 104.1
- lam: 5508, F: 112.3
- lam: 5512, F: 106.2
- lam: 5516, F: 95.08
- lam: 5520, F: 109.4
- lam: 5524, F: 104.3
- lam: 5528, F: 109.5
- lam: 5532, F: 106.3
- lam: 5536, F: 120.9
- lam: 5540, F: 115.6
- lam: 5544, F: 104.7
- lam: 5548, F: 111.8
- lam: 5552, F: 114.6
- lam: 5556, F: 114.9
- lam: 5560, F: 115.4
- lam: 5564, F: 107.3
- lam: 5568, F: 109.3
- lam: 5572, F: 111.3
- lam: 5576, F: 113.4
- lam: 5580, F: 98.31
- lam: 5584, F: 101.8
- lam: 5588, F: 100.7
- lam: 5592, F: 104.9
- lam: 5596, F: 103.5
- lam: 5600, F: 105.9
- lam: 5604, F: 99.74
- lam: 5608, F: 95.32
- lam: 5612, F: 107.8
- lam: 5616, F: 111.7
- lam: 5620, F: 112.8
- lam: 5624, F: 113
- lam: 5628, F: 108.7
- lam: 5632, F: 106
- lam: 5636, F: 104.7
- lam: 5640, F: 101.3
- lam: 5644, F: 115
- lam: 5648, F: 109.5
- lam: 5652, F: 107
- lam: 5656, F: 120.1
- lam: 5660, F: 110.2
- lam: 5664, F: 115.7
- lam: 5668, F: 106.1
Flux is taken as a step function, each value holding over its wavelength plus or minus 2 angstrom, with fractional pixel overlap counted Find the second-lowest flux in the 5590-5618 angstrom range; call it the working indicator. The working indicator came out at 99.74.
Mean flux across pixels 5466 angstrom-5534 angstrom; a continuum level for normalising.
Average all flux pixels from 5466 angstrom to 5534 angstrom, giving 105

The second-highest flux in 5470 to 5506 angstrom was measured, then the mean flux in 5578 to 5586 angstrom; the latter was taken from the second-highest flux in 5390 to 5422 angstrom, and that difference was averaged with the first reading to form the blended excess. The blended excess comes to 61.1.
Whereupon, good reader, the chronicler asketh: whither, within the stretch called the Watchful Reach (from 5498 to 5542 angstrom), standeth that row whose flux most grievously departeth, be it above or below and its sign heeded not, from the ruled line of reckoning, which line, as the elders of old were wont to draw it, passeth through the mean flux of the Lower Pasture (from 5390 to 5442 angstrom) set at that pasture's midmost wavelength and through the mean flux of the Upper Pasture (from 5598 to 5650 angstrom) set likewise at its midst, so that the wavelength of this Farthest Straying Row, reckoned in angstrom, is 5516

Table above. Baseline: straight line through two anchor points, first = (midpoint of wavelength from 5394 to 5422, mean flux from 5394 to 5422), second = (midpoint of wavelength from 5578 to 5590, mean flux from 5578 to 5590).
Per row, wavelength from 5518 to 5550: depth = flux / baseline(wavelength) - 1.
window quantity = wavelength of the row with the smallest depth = 5524 angstrom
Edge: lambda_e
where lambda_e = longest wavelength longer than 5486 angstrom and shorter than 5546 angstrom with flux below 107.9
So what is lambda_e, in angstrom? 5544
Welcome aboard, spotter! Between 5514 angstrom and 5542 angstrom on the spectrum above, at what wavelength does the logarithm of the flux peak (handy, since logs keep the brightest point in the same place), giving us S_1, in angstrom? 5536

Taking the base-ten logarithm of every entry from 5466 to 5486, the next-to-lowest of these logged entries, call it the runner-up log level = 2.01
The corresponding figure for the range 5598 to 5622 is 2.00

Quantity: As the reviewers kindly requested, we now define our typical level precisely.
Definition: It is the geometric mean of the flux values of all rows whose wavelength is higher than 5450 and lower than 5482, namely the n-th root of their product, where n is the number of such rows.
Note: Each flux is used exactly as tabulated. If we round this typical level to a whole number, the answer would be 105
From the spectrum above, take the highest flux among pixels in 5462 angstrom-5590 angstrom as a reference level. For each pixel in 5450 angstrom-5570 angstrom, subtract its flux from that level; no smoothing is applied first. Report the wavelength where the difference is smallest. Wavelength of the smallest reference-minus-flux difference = 5536 angstrom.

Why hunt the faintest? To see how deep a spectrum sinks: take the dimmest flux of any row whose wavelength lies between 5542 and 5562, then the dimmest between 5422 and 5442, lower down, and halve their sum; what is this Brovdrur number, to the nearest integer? 103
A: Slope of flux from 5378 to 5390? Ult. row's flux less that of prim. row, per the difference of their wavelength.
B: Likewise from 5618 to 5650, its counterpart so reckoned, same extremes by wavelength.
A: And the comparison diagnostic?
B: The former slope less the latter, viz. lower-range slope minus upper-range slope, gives 0.68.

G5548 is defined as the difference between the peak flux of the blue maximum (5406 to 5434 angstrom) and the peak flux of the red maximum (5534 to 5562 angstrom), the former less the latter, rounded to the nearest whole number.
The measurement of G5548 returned -3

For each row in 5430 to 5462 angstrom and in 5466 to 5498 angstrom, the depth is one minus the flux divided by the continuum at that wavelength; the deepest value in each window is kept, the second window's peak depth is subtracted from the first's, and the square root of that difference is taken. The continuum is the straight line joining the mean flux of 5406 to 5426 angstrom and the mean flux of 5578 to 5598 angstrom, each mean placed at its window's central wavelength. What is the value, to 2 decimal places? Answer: 0.17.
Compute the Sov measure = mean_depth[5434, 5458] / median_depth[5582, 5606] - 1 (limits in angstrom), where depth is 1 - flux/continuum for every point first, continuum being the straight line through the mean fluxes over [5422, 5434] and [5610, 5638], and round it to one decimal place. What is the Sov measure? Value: -0.3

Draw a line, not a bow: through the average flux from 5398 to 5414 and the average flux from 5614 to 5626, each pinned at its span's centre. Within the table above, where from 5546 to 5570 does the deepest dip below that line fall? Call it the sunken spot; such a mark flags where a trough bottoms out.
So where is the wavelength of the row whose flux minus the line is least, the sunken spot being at 5564 angstrom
